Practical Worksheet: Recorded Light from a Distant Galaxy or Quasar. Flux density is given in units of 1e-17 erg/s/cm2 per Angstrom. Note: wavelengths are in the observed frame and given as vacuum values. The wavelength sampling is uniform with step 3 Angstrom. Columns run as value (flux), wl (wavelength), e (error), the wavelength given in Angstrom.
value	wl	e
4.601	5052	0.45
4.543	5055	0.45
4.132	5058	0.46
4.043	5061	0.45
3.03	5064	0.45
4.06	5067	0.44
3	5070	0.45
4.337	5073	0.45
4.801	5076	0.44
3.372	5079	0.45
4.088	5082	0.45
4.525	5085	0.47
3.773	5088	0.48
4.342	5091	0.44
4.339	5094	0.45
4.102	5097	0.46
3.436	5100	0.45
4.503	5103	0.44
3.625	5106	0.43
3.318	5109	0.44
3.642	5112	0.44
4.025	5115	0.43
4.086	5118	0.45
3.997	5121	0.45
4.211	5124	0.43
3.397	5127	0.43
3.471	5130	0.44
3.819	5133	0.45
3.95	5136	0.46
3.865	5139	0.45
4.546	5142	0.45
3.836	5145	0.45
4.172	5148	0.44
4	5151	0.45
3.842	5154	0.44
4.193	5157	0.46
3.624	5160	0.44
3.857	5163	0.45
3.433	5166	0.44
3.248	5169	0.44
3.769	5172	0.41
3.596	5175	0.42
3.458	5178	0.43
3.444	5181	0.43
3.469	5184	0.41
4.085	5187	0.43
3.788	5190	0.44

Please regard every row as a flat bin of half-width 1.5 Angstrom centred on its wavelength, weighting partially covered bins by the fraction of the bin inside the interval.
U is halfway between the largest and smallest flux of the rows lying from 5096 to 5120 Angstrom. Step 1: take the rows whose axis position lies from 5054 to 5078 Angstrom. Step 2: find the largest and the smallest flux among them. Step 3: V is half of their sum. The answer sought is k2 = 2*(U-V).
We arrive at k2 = 0.0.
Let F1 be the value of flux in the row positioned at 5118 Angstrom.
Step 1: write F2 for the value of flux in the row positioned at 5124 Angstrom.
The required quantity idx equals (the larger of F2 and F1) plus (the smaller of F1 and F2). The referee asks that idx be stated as 8.30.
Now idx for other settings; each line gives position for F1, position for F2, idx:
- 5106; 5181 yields 7.07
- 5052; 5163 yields 8.46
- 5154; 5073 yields 8.18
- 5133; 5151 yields 7.82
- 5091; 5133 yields 8.16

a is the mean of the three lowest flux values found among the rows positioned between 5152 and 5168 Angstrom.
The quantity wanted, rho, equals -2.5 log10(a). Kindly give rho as -1.40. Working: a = 3.63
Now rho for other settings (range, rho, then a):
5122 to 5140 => -1.38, 3.56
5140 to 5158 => -1.48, 3.89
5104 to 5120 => -1.37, 3.53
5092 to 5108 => -1.43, 3.72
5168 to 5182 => -1.32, 3.38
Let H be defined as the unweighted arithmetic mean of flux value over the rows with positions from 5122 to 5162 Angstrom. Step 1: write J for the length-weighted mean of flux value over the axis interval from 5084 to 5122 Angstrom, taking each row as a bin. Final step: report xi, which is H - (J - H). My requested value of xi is 3.9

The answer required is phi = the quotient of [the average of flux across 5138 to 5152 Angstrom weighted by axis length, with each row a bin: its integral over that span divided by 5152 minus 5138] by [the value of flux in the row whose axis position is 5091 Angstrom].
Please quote 0.94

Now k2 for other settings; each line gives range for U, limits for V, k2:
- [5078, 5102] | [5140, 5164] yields -0.3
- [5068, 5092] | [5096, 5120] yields 0.0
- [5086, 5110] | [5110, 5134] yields 0.2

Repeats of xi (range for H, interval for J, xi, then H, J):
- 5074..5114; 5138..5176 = 4.1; 3.99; 3.85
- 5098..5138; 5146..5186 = 3.9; 3.81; 3.71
